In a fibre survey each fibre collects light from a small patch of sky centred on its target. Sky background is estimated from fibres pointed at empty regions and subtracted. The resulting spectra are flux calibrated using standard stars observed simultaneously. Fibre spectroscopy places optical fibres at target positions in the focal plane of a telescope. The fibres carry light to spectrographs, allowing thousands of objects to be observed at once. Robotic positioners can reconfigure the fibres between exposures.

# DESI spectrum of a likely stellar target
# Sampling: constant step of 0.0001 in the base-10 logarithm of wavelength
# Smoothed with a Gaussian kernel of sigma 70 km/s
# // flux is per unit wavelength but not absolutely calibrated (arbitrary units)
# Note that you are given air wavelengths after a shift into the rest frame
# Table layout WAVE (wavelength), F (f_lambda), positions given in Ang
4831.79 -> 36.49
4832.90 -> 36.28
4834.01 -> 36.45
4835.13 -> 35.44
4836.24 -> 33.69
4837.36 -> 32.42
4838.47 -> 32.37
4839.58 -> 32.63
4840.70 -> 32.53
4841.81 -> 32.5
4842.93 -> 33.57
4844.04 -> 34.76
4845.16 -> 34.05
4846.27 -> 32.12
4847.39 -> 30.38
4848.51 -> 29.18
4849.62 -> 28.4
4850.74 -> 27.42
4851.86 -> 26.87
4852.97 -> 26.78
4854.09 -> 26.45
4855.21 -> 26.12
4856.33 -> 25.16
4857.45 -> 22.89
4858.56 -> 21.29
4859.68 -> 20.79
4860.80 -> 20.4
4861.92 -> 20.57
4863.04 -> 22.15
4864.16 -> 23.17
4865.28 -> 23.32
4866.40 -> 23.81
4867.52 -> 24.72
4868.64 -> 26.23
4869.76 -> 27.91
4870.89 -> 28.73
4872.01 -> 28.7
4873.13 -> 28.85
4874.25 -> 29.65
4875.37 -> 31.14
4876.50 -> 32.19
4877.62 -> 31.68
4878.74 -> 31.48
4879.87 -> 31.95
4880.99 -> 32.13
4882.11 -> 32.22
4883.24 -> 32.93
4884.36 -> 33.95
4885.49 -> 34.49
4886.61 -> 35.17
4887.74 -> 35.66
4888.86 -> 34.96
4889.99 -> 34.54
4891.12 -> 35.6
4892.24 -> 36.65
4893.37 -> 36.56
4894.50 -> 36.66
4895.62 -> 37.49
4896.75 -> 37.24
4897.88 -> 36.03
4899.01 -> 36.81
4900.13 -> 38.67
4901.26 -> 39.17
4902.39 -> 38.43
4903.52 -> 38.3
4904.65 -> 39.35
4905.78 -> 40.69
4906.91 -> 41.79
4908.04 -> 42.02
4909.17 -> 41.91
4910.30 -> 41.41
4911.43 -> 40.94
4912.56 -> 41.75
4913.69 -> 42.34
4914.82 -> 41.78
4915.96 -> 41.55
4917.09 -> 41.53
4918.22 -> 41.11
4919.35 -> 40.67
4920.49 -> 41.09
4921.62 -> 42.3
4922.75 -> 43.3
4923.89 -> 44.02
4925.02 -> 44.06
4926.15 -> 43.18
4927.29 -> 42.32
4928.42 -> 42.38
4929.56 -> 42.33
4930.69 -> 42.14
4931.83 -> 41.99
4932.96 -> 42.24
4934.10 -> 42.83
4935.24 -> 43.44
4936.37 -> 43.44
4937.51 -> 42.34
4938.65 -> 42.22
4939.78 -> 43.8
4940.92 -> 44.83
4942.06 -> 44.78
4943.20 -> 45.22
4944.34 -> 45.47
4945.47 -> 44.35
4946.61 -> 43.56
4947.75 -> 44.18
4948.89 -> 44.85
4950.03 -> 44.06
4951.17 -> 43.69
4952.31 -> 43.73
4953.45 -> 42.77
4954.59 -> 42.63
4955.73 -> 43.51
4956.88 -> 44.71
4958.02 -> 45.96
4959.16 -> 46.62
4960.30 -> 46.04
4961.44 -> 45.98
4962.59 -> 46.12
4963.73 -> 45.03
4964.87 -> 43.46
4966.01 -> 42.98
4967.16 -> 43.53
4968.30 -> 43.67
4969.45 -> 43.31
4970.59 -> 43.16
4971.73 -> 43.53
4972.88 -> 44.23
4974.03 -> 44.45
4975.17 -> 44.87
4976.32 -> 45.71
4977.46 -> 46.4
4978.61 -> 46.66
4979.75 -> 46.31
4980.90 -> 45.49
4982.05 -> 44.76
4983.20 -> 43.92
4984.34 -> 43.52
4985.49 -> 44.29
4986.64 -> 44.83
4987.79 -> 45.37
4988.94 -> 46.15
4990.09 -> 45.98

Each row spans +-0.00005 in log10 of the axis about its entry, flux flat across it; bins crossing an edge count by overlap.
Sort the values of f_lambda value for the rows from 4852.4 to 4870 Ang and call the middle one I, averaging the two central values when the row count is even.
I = 24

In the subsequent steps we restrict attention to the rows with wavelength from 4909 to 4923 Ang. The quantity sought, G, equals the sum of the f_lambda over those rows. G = 542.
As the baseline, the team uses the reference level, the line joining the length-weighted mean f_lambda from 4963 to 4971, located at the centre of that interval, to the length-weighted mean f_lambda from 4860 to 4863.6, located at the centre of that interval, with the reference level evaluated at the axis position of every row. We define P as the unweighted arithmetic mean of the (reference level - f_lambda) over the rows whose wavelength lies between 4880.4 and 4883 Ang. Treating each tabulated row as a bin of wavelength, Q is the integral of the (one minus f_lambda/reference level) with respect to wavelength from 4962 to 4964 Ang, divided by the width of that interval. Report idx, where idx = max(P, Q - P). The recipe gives 7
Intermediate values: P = -7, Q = -0.07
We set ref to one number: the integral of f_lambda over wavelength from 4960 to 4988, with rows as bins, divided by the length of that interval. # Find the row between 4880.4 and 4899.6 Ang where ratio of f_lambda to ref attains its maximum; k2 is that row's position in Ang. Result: 4895.62 Ang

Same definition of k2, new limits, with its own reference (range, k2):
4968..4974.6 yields 4974.03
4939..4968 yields 4959.16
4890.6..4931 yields 4925.02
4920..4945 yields 4944.34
